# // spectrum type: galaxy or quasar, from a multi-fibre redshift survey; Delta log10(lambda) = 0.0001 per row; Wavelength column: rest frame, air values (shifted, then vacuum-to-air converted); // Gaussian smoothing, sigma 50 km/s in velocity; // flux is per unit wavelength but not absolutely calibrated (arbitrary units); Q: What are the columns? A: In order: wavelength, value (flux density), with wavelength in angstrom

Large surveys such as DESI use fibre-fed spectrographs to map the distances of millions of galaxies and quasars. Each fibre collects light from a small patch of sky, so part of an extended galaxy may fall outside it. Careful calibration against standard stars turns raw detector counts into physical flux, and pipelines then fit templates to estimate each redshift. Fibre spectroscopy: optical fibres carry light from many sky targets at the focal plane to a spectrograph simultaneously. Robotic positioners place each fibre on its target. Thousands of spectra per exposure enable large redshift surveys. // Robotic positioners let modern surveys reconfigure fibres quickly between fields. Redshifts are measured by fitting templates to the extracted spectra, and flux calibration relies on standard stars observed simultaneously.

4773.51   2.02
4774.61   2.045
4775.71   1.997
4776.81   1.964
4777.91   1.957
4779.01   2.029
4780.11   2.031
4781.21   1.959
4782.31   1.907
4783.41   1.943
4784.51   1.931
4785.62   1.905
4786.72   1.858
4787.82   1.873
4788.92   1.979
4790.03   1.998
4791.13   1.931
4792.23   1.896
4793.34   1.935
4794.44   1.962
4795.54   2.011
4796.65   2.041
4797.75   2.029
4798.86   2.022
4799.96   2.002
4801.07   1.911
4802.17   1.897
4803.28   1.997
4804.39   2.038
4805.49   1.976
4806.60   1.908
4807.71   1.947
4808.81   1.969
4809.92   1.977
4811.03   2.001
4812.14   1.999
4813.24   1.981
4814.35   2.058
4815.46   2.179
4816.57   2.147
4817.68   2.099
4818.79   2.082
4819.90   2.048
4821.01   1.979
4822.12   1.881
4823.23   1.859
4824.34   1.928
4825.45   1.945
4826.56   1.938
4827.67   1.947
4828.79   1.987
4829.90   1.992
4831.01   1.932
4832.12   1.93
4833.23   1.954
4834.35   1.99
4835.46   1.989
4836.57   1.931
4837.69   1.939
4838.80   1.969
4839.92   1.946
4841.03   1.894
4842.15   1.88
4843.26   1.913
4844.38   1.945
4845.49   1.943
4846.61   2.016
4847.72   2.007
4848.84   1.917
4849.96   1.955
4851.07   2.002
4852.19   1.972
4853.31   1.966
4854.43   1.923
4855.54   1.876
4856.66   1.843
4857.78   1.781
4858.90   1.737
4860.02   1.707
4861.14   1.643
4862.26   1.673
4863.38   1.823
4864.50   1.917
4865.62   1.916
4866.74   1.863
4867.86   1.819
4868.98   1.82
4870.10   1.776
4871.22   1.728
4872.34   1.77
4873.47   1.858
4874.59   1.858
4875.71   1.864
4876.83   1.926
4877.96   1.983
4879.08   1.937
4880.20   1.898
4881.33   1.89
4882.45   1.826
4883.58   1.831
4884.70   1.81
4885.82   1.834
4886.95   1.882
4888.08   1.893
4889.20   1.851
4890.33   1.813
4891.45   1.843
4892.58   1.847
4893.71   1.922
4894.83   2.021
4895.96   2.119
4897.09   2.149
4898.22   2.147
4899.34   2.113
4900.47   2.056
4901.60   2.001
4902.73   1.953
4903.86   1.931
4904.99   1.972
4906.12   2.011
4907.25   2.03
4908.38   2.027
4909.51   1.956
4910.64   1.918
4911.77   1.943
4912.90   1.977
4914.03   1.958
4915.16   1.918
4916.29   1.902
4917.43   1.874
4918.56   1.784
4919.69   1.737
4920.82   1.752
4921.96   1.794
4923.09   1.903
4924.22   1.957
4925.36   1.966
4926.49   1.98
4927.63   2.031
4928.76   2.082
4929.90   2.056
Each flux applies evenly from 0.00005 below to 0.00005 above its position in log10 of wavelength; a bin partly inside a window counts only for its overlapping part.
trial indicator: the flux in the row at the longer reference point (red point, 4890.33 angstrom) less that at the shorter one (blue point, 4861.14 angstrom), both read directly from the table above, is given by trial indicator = 0.2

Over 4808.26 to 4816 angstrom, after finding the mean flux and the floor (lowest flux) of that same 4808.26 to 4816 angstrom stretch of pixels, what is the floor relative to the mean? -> 0.973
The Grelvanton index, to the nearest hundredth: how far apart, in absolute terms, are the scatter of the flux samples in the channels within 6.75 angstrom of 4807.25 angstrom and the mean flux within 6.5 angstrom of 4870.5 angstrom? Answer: 1.80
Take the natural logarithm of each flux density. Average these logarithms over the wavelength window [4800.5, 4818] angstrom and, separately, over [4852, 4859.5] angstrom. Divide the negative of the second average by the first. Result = -0.90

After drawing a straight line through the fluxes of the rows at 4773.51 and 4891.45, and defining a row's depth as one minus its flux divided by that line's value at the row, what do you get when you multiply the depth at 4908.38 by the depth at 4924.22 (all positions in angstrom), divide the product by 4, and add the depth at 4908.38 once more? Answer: -0.11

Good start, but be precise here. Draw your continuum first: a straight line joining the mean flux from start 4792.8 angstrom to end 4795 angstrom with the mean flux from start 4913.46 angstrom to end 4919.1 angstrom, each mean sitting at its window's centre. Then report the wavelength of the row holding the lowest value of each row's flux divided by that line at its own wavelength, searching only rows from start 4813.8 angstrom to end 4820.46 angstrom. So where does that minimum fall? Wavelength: 4819.90 angstrom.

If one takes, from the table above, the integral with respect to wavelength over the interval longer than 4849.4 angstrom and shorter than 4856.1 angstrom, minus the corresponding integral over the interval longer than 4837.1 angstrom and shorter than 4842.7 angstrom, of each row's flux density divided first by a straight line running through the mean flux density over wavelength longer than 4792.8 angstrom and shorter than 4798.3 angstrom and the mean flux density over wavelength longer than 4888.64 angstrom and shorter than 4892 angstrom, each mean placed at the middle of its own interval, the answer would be 1.3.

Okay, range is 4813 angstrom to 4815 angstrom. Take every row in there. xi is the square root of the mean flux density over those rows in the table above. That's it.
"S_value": 1.42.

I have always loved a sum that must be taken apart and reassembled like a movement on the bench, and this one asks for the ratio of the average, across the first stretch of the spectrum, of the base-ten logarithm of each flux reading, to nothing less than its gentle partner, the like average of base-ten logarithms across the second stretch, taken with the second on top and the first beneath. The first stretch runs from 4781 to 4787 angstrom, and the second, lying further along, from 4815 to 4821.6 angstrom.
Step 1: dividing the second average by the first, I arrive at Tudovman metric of 1.13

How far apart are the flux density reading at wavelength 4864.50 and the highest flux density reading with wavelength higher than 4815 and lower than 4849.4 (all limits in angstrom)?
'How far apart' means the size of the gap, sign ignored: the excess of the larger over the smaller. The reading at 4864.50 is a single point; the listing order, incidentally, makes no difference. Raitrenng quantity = 0.26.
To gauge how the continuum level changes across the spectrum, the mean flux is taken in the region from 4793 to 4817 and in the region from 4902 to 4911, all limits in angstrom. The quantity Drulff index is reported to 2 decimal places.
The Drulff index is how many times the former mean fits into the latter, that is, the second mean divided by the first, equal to 0.99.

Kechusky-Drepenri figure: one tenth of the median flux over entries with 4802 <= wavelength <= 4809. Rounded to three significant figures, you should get 0.197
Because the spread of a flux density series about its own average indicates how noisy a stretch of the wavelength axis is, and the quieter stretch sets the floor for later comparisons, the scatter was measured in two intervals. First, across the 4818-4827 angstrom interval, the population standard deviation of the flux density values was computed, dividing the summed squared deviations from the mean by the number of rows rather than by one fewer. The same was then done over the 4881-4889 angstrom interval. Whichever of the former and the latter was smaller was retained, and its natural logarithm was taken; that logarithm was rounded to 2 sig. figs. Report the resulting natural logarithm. -3.4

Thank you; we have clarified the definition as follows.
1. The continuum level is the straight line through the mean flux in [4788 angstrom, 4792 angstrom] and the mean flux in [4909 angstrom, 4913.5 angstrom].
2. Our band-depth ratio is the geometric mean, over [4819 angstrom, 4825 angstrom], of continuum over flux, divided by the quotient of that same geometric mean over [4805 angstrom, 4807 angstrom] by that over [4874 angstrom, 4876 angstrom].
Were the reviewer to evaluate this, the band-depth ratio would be 1.05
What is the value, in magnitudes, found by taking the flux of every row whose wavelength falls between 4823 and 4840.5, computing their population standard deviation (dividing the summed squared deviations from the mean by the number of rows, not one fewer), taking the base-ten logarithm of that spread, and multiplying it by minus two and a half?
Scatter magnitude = 3.7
